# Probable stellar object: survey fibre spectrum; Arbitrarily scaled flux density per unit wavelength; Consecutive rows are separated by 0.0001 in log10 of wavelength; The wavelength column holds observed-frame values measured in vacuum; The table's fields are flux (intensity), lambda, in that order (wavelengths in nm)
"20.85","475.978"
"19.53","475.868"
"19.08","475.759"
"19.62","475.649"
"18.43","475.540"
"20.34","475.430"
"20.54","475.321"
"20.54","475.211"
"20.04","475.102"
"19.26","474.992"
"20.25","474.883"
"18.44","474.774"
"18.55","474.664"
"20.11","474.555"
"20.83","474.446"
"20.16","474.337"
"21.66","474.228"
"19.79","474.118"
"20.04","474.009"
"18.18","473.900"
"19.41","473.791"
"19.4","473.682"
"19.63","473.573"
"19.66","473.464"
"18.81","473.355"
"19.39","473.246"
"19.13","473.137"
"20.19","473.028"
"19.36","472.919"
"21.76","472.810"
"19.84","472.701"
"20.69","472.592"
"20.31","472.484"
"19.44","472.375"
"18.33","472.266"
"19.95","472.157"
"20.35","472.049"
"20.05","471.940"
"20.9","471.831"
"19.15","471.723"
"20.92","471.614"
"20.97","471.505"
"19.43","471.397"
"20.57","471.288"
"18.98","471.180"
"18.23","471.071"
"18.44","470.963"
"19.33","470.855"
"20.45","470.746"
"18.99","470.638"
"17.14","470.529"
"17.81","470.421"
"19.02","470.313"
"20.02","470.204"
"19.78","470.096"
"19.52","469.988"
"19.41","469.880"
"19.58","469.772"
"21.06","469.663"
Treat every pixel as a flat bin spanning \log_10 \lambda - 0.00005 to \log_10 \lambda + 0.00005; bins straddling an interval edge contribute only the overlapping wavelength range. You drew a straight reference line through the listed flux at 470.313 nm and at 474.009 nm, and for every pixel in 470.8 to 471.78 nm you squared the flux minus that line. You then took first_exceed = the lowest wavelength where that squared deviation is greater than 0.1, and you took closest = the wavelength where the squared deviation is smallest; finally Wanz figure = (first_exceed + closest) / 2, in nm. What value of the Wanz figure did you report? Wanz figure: 471.18 nm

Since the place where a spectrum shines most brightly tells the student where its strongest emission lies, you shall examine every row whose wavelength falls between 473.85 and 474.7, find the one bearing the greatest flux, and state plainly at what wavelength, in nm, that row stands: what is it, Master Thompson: 474.228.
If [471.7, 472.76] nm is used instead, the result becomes 471.831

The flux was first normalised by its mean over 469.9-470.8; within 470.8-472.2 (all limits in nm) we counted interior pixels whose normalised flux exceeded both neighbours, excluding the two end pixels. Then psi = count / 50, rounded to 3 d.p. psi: 0.080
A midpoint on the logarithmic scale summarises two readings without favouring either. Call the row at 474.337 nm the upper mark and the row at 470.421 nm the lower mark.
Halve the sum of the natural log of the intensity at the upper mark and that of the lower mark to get 2.94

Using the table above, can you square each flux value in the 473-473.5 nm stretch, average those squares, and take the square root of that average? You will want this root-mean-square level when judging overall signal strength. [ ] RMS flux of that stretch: 19.4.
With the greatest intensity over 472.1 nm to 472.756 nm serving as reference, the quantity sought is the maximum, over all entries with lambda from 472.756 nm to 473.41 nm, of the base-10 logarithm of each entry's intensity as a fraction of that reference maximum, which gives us 0.022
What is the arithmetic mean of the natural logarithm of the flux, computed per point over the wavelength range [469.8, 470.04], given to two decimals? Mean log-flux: 2.97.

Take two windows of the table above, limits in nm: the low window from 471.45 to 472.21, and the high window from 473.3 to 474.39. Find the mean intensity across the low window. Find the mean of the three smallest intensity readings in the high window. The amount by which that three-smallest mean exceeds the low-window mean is -1.5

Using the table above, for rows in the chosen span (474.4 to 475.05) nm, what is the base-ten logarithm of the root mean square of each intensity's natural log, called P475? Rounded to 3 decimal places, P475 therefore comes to 0.473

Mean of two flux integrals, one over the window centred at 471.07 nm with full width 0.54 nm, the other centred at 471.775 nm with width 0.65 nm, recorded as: 12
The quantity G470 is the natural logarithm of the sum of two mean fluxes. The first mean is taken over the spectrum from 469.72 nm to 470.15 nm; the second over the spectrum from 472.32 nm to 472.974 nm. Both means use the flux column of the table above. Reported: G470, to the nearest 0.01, 3.68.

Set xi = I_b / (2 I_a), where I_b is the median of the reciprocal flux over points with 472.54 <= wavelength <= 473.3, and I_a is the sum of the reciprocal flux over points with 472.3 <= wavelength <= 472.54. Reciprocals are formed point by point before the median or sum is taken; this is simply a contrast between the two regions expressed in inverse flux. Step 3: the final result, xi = 0.25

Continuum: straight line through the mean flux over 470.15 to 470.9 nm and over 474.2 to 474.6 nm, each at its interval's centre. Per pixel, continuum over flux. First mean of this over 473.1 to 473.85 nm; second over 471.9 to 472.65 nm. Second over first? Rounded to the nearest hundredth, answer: 0.95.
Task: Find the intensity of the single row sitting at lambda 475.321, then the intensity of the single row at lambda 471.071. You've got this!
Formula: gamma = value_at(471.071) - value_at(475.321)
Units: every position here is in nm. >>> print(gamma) -2.3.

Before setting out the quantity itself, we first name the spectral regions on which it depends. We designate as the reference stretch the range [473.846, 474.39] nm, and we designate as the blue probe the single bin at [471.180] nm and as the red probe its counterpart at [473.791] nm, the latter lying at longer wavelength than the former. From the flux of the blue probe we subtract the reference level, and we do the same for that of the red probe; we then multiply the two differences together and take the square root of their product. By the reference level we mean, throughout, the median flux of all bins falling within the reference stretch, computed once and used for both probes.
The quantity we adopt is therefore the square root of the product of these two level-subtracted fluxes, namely 0.82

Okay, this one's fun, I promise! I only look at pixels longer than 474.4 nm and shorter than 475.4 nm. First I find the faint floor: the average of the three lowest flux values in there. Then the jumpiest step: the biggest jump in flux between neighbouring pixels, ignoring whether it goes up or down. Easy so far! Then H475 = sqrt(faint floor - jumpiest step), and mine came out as 4.12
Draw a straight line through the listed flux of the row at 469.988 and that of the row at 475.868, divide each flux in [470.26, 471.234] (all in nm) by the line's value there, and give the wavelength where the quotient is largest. 470.746 nm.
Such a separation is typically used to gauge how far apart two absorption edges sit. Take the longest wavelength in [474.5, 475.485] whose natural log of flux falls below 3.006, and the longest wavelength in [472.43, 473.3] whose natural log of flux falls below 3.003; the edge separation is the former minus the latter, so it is 1.86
